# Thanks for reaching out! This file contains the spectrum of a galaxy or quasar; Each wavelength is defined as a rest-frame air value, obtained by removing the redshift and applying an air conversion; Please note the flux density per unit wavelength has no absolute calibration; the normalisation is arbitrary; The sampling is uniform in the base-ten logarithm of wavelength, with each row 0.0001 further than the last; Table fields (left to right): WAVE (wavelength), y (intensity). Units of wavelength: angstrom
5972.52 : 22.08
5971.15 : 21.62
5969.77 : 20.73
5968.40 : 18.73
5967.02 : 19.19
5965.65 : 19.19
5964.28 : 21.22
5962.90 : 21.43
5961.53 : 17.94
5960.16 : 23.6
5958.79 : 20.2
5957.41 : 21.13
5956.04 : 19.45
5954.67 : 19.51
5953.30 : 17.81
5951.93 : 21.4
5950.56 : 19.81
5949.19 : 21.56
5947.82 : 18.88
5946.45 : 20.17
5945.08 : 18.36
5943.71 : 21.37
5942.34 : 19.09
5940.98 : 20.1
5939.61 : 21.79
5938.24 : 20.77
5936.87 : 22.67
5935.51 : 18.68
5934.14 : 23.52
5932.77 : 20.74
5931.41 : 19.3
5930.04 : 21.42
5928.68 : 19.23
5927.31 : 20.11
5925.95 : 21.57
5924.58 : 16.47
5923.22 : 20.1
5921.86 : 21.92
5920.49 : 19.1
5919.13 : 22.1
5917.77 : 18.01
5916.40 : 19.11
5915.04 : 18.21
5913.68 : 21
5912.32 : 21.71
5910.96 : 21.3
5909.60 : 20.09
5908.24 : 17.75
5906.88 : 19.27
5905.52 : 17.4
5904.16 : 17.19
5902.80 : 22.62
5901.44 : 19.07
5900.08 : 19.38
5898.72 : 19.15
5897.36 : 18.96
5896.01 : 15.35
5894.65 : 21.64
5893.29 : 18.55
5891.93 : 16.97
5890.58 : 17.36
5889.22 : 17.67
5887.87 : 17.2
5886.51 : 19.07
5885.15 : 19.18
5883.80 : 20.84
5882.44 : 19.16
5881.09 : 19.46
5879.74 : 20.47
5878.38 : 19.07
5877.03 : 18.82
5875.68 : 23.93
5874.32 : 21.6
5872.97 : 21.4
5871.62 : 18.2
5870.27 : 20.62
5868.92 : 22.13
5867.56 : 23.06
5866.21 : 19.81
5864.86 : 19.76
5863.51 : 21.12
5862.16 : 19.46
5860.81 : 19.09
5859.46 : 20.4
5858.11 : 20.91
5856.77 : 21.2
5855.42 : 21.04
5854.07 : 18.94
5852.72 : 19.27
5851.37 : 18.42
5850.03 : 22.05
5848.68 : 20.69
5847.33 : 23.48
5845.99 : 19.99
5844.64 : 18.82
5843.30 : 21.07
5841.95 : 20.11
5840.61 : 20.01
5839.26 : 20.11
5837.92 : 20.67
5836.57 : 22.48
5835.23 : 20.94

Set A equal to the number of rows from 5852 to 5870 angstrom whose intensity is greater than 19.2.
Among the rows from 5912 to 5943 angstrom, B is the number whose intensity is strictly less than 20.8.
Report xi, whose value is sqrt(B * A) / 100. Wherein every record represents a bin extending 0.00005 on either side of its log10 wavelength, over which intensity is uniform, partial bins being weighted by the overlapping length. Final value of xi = 0.124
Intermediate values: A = 11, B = 14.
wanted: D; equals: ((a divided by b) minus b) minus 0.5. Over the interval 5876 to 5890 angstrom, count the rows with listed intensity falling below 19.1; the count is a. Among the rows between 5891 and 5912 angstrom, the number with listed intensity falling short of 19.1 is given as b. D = -7.9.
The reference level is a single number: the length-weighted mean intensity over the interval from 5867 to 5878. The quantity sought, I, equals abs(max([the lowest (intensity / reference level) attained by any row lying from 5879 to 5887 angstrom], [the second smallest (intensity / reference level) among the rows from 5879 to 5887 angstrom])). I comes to 0.91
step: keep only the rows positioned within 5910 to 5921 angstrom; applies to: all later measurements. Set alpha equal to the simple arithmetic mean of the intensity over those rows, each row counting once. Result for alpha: 20.1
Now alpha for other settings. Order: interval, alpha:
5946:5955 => 19.9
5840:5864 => 20.3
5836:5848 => 20.7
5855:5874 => 20.6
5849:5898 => 19.8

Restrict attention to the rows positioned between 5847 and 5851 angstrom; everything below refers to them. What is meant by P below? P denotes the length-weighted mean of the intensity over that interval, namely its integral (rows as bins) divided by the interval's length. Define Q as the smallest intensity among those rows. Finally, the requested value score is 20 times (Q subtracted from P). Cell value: 20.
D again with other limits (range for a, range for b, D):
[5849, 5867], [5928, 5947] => -2.5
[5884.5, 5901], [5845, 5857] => 1.5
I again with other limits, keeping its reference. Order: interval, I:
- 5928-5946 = 0.88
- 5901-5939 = 0.81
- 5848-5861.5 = 0.90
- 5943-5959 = 0.87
